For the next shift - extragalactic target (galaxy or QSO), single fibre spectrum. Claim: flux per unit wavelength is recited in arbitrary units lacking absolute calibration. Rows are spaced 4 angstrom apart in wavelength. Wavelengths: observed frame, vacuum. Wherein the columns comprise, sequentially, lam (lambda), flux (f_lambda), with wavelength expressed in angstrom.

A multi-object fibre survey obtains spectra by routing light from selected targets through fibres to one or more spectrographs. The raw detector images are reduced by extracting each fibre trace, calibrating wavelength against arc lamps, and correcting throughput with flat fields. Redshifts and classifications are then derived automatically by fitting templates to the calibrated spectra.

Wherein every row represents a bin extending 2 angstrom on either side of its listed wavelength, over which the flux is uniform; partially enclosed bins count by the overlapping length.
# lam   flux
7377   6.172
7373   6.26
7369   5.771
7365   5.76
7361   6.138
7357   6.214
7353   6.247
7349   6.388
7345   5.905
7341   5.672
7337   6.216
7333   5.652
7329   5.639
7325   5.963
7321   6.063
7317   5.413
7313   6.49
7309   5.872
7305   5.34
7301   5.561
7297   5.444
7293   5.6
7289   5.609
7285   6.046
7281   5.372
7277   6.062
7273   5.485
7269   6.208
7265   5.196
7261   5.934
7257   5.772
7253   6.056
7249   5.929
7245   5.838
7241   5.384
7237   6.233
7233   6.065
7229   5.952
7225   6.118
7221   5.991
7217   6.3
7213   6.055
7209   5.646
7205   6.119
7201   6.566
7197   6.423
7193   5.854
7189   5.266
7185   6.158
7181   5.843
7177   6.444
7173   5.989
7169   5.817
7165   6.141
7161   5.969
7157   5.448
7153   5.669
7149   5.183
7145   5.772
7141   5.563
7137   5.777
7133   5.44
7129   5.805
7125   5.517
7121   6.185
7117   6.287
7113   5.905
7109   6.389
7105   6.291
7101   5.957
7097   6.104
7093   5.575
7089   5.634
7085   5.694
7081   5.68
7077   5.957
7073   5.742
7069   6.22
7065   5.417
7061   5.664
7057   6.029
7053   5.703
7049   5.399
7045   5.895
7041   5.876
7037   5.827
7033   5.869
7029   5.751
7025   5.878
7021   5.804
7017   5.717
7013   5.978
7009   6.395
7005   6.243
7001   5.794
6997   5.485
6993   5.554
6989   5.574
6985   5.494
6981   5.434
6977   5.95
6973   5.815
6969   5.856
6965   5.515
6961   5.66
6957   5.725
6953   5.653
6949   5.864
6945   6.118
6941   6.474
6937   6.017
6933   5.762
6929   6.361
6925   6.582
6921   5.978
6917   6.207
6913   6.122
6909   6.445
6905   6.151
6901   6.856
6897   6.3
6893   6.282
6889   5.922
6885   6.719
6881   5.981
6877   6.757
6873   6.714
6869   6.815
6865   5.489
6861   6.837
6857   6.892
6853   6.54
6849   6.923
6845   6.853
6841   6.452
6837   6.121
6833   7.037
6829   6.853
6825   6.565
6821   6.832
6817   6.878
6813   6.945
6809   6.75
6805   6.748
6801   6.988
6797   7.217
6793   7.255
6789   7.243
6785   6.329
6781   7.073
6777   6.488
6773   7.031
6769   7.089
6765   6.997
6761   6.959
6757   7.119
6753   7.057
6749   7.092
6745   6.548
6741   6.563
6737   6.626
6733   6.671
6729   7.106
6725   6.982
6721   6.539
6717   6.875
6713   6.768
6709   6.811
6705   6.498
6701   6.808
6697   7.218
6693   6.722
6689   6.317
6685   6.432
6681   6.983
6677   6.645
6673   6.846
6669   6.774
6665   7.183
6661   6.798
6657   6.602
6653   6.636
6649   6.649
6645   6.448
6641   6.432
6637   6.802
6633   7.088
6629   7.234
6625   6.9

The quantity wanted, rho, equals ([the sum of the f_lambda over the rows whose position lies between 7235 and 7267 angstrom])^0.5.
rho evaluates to 6.8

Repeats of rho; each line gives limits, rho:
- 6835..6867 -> 7.2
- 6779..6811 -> 7.5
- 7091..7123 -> 7.0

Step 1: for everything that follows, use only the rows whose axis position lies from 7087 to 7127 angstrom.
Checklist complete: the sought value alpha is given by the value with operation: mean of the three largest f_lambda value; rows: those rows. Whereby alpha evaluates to 6.32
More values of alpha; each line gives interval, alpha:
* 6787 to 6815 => 7.24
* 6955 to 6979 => 5.87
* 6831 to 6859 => 6.95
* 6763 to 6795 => 7.20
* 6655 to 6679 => 6.94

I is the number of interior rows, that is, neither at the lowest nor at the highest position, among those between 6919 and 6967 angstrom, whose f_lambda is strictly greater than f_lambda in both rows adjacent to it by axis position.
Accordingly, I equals 3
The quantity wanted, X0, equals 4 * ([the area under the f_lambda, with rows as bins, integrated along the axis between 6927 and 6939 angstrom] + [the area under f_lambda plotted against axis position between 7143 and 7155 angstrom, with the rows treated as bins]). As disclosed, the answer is 556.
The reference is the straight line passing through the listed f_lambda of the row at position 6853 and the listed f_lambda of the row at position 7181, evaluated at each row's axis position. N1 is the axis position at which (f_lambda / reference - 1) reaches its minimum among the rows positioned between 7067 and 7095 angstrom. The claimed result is 7093 angstrom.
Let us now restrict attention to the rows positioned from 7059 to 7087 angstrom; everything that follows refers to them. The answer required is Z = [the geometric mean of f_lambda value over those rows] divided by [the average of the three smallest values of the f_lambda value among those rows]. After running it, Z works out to 1.03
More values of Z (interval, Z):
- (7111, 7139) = 1.05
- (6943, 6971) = 1.03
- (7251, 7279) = 1.06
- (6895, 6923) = 1.03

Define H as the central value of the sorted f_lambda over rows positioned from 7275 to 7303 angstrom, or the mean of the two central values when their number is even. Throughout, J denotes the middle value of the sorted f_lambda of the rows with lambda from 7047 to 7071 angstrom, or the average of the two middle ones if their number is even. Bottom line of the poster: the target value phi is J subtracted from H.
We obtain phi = -0.1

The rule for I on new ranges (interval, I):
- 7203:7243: 3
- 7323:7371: 2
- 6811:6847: 1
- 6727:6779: 3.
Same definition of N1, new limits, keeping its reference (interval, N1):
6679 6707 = 6689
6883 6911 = 6889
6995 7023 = 6997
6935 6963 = 6953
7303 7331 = 7305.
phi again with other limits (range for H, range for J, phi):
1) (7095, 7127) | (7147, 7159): 0.7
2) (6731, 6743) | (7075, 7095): 0.9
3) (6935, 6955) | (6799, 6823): -0.8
